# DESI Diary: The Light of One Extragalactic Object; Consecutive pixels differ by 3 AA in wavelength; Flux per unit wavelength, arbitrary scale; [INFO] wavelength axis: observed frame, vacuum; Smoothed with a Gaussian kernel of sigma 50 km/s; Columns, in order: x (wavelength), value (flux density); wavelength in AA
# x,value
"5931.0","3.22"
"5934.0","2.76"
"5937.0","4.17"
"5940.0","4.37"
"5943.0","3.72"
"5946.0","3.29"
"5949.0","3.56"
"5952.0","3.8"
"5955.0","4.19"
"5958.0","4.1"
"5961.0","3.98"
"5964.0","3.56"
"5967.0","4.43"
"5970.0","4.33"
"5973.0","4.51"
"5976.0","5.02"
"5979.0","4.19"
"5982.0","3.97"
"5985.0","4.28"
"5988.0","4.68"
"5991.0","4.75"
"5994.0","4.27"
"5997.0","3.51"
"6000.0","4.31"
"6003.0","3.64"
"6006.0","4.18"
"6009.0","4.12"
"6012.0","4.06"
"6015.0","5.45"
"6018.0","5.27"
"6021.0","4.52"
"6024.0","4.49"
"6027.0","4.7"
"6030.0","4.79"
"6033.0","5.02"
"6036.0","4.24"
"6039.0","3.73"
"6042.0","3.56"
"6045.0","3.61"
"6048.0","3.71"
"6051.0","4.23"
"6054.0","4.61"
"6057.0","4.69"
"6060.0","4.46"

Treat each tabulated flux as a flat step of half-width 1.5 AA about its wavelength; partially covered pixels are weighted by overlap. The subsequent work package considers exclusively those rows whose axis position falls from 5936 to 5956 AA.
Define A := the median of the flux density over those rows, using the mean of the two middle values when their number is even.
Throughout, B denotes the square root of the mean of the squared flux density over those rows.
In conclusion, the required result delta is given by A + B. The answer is 7.7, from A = 3.8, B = 3.89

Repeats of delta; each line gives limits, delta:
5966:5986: 8.7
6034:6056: 7.7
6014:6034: 9.7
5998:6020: 8.7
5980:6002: 8.6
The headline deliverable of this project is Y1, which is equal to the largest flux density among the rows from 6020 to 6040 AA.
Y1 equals 5.02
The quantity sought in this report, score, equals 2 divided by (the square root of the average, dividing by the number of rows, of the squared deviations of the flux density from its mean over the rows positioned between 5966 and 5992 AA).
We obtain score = 6.7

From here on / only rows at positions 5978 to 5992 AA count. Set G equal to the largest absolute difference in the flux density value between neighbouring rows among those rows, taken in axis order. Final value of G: 0.4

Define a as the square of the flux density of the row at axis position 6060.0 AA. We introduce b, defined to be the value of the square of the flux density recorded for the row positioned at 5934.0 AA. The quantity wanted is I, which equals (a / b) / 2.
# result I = 1.3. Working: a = 20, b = 8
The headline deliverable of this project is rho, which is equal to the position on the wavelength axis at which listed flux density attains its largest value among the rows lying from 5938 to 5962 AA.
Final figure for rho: 5940.0 AA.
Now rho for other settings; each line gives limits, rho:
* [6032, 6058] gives 6033.0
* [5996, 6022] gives 6015.0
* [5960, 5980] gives 5976.0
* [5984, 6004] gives 5991.0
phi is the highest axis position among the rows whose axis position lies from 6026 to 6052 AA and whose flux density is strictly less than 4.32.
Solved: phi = 6051.0 AA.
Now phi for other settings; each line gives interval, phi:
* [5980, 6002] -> 6000.0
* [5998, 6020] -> 6012.0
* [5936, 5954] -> 5952.0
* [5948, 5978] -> 5964.0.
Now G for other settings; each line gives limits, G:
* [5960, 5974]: 0.9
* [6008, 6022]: 1.4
